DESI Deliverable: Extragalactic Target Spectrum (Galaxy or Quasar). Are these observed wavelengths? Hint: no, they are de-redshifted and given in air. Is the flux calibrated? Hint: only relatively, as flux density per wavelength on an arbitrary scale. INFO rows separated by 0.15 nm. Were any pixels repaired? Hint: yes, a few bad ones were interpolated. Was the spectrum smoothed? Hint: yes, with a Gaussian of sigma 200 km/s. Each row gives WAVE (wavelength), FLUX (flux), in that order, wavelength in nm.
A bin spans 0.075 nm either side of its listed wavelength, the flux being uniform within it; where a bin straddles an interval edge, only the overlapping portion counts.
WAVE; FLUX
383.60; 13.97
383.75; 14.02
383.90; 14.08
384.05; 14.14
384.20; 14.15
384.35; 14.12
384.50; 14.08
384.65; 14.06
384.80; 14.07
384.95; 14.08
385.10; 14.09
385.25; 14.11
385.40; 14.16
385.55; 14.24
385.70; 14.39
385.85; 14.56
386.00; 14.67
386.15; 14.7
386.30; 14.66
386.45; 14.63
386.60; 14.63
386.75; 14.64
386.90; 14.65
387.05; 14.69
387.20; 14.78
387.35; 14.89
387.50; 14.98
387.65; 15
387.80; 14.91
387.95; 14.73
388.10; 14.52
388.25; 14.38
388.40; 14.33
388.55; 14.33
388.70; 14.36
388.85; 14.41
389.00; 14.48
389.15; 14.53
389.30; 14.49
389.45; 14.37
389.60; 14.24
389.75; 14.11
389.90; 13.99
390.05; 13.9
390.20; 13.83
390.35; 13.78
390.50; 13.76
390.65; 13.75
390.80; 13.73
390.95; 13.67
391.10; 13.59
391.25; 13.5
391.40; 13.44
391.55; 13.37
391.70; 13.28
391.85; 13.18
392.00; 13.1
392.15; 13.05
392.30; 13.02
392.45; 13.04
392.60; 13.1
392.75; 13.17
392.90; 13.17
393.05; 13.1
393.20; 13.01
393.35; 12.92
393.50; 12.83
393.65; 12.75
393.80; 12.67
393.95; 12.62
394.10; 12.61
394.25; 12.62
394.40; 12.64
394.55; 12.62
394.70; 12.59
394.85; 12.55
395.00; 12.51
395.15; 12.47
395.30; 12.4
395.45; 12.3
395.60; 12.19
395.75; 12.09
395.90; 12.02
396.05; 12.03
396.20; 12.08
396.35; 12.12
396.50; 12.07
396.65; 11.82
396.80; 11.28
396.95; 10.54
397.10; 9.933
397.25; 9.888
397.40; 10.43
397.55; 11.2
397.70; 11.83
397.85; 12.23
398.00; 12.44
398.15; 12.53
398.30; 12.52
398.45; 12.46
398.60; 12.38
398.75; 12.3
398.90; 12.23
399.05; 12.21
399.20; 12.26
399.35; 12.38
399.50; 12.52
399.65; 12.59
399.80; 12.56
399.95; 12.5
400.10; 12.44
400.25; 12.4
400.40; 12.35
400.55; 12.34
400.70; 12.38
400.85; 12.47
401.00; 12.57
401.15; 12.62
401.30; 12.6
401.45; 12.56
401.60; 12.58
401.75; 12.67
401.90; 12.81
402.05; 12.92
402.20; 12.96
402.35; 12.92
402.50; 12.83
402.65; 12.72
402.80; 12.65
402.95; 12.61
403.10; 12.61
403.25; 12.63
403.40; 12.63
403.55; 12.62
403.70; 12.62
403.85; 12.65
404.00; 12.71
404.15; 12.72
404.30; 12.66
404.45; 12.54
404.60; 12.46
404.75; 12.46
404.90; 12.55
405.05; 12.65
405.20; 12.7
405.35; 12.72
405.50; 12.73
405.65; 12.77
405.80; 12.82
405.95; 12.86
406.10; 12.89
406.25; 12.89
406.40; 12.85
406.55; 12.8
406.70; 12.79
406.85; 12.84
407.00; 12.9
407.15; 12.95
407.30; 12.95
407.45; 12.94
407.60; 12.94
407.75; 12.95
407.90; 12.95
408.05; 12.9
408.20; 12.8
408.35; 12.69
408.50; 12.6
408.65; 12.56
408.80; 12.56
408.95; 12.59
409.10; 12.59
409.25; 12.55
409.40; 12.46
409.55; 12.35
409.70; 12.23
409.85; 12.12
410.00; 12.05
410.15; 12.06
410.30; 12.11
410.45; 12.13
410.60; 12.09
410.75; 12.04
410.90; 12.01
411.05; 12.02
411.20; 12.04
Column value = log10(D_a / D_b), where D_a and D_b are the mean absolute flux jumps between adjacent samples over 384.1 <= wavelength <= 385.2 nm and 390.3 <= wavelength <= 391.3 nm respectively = -0.4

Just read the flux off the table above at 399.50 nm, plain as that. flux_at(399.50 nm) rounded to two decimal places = 12.52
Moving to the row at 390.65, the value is 13.75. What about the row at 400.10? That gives 12.44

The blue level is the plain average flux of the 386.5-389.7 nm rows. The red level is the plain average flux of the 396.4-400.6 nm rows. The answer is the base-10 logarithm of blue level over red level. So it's 0.09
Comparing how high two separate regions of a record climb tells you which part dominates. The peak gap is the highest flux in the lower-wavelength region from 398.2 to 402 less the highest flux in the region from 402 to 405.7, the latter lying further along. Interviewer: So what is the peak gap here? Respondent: -0.15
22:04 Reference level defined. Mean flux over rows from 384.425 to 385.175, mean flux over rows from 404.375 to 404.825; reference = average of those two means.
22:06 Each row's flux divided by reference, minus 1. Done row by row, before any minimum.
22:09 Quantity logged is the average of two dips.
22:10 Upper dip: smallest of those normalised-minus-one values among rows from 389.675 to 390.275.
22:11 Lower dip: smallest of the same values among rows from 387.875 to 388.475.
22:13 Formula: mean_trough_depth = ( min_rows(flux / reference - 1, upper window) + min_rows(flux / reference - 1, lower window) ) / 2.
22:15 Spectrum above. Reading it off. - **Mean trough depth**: 0.06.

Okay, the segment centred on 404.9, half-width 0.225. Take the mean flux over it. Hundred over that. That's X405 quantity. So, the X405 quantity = 8.0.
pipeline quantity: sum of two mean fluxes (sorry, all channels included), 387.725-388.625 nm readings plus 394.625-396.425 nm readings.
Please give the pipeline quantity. 26.8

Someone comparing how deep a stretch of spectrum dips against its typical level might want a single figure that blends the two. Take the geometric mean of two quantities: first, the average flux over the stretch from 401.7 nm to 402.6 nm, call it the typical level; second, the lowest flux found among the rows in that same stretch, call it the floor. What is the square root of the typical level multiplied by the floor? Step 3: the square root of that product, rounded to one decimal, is 12.8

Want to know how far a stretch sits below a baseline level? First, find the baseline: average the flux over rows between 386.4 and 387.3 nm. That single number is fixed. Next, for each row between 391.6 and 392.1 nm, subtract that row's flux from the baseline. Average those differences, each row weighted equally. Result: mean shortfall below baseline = 1.5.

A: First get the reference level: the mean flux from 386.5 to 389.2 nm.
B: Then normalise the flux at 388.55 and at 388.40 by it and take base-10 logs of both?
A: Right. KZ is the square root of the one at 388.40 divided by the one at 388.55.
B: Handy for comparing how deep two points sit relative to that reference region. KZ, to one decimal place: 1.0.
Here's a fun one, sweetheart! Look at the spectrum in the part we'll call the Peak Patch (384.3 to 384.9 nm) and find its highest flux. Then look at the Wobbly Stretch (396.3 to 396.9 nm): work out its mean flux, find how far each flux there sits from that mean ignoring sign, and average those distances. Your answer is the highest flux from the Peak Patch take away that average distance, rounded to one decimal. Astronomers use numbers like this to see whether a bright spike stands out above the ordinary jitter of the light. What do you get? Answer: 13.8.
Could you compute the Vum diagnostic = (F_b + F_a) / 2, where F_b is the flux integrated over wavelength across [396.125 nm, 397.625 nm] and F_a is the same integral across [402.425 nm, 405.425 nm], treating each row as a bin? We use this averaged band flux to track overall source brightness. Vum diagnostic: 27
